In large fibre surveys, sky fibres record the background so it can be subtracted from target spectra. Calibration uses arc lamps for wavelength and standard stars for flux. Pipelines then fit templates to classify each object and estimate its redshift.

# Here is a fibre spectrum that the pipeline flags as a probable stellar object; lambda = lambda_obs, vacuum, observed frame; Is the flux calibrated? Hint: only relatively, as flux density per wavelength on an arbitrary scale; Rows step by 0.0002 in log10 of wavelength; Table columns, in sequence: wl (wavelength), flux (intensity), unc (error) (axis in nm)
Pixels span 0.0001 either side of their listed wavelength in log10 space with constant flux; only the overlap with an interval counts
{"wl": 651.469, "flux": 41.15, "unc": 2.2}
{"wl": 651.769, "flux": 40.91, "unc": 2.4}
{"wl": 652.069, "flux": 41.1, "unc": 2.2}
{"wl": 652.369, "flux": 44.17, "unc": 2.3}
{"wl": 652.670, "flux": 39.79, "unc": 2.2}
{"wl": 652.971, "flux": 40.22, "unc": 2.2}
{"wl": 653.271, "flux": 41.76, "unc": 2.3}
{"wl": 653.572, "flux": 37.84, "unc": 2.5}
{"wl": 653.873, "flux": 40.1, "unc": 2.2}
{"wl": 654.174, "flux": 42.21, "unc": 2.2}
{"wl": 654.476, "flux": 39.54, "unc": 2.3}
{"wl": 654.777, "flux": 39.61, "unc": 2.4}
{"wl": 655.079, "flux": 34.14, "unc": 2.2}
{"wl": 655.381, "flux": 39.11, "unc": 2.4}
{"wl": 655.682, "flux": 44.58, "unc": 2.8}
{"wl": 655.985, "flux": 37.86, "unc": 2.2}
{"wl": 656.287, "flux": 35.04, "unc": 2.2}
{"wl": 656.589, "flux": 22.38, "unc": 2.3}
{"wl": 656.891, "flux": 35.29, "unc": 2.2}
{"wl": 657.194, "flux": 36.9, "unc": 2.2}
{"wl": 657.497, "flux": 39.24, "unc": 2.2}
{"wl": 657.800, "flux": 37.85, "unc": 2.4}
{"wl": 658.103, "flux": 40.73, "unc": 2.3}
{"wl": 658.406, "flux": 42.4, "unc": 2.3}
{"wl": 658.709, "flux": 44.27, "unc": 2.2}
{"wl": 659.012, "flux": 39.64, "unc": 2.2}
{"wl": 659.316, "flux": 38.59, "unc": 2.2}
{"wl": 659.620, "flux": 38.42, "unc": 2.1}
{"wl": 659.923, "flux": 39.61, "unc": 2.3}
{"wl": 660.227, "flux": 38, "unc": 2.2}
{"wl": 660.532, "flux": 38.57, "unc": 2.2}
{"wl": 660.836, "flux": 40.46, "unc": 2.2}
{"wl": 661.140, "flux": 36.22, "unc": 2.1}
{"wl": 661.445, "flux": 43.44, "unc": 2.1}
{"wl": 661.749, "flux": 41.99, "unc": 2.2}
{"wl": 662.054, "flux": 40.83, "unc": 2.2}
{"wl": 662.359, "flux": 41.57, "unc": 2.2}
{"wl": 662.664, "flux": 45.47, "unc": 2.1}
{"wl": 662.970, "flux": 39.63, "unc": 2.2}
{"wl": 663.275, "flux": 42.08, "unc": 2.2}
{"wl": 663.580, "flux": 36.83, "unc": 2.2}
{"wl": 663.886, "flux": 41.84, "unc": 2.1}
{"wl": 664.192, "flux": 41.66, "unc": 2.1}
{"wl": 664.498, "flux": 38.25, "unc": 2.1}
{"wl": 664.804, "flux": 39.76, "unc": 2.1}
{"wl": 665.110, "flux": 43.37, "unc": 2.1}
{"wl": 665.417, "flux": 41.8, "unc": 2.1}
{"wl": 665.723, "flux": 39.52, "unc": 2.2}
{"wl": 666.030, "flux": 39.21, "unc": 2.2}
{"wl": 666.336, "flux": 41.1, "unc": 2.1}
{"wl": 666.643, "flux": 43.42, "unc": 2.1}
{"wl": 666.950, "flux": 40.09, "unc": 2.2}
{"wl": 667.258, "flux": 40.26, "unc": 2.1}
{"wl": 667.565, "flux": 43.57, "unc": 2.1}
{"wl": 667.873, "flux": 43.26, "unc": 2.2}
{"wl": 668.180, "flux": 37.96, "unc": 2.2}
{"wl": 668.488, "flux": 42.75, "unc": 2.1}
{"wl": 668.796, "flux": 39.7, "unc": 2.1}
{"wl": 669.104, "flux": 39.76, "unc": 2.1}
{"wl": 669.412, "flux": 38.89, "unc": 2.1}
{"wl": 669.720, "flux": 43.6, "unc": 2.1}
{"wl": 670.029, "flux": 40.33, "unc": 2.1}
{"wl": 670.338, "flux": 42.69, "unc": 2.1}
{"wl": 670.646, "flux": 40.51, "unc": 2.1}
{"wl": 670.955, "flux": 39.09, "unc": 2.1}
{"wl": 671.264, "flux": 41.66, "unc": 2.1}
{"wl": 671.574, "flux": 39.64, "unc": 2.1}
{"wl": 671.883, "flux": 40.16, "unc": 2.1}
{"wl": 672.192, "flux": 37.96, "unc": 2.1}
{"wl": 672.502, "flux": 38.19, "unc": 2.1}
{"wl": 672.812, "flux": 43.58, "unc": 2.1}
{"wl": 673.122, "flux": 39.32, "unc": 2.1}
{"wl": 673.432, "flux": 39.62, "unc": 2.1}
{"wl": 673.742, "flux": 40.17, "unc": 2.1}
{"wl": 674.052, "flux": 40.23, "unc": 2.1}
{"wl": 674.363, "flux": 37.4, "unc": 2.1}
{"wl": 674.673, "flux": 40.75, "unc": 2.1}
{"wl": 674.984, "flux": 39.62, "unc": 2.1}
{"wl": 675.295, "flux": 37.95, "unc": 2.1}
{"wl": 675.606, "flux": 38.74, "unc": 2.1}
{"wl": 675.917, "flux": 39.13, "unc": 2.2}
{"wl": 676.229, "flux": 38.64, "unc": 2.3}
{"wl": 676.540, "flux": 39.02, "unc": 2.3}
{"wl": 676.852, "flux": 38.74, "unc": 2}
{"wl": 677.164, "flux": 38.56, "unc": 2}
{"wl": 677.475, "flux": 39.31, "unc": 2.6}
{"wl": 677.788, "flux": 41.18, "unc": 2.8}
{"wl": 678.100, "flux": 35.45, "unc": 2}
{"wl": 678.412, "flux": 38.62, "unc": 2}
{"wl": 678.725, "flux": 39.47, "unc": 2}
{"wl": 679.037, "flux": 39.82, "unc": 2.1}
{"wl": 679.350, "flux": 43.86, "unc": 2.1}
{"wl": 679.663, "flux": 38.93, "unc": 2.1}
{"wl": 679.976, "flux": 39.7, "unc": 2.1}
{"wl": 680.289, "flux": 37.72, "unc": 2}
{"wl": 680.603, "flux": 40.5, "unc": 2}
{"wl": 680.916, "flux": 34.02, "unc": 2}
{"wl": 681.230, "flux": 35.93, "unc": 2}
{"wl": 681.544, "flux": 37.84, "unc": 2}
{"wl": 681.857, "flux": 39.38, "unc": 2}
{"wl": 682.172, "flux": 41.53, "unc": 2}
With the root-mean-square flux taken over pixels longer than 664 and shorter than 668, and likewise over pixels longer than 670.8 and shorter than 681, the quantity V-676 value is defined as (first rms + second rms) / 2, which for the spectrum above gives 40.3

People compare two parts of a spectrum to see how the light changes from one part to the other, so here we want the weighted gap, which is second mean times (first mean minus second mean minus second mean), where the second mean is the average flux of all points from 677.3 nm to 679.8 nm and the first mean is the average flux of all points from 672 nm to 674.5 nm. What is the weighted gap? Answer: -1567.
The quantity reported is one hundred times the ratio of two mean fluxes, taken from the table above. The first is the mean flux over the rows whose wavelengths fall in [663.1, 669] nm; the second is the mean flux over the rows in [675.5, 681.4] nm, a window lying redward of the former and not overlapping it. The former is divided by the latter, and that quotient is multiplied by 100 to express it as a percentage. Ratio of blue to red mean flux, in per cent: 105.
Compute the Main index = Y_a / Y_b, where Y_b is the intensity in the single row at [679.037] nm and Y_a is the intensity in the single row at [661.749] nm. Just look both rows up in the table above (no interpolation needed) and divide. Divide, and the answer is 1.05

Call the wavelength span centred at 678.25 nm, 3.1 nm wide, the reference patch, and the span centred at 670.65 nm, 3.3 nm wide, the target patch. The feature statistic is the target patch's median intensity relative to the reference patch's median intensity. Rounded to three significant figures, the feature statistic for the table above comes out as 1.03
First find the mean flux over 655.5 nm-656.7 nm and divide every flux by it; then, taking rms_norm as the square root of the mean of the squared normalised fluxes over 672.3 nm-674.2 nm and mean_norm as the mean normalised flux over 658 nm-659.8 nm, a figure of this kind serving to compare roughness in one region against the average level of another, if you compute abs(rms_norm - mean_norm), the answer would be 0.013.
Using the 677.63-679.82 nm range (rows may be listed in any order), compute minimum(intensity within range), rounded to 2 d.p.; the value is 35.45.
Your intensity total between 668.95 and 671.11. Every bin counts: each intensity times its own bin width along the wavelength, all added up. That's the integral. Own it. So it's 87.9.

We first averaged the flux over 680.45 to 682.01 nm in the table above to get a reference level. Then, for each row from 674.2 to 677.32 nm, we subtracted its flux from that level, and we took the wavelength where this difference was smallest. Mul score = 674.673 nm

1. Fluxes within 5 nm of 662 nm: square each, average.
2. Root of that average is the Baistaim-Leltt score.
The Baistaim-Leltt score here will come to 40.4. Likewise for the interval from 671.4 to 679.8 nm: 39.4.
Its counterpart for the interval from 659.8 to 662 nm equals 39.8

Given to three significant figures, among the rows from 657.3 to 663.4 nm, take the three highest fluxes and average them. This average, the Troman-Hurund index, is 44.4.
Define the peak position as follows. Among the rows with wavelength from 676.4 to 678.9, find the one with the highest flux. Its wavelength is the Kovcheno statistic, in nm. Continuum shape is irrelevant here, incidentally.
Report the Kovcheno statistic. 677.788 nm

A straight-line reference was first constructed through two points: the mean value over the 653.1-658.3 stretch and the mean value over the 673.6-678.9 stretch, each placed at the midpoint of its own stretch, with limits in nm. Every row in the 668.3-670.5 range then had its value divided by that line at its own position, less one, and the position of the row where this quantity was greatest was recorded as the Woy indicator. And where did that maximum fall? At 669.720 nm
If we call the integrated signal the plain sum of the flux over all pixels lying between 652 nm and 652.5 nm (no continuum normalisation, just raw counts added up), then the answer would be 85.3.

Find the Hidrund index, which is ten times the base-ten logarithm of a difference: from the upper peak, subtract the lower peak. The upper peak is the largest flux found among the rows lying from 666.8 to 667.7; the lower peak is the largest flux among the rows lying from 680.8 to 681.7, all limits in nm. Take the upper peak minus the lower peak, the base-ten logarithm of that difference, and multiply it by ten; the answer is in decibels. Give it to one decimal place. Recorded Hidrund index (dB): 7.6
